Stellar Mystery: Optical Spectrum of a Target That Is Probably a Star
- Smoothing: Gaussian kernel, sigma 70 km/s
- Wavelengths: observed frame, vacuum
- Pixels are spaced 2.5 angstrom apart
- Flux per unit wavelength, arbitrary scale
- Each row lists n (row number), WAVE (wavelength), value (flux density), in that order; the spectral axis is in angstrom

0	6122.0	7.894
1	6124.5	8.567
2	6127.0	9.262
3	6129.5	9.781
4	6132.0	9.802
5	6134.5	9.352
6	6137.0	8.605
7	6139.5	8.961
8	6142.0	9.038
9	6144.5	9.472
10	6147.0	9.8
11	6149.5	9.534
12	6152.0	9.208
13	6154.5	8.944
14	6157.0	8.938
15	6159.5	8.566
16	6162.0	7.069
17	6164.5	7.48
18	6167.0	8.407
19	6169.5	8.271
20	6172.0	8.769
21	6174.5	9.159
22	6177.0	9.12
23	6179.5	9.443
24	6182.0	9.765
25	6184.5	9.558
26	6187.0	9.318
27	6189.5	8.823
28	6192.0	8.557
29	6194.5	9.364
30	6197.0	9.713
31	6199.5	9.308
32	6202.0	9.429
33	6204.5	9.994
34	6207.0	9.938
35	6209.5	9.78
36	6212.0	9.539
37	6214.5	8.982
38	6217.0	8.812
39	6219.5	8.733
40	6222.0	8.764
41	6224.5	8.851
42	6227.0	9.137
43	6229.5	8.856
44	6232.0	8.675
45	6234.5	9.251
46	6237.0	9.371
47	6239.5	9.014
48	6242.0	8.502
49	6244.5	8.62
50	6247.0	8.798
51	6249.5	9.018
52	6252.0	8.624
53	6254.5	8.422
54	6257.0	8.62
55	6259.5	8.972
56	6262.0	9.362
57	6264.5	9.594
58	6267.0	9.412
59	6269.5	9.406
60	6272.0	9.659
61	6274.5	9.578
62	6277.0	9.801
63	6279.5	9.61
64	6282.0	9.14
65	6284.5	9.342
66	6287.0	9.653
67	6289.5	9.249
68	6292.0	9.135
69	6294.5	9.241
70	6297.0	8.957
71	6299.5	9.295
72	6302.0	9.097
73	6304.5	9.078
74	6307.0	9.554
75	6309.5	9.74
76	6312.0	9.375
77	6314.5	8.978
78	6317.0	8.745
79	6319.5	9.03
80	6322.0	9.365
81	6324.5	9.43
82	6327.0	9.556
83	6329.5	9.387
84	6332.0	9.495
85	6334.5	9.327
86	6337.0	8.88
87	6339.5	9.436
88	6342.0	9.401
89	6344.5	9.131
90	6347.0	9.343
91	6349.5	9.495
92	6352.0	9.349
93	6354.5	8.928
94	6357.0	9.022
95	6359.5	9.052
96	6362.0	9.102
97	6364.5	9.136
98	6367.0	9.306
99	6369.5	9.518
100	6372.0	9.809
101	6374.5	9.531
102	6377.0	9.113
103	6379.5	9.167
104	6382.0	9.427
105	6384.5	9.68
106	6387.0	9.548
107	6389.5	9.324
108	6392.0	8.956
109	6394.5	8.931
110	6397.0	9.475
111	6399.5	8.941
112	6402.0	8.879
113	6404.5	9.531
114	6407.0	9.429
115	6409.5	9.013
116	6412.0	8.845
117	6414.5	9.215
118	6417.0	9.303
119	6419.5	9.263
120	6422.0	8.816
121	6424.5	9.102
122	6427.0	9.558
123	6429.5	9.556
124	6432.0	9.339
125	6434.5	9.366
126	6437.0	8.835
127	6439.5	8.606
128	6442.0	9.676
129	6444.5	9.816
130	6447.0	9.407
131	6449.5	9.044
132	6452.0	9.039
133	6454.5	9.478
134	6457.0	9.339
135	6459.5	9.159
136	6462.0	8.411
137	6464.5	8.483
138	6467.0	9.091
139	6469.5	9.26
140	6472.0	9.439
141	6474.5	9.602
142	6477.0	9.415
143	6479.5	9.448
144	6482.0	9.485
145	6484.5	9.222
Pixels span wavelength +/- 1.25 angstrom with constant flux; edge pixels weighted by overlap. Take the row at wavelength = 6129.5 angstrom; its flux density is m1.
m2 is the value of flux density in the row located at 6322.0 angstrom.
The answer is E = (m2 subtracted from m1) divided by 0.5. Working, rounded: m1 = 9.781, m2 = 9.365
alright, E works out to 0.83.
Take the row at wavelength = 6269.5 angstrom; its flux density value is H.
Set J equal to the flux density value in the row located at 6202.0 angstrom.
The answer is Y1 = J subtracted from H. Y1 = -0.02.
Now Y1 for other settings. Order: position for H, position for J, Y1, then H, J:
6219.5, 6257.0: 0.11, 8.733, 8.62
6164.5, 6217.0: -1.33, 7.48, 8.812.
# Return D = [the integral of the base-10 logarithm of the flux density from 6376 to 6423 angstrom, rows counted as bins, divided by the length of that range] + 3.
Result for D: 3.96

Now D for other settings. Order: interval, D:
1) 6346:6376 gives 3.97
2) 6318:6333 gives 3.97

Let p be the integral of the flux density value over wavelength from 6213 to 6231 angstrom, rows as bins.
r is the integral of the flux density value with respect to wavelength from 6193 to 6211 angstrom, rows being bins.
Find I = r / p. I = 1.08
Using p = 160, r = 173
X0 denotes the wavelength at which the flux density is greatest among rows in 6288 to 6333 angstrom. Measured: 6309.5 angstrom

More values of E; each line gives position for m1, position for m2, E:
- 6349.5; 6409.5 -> 0.96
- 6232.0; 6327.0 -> -1.76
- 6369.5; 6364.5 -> 0.76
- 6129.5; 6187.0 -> 0.93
